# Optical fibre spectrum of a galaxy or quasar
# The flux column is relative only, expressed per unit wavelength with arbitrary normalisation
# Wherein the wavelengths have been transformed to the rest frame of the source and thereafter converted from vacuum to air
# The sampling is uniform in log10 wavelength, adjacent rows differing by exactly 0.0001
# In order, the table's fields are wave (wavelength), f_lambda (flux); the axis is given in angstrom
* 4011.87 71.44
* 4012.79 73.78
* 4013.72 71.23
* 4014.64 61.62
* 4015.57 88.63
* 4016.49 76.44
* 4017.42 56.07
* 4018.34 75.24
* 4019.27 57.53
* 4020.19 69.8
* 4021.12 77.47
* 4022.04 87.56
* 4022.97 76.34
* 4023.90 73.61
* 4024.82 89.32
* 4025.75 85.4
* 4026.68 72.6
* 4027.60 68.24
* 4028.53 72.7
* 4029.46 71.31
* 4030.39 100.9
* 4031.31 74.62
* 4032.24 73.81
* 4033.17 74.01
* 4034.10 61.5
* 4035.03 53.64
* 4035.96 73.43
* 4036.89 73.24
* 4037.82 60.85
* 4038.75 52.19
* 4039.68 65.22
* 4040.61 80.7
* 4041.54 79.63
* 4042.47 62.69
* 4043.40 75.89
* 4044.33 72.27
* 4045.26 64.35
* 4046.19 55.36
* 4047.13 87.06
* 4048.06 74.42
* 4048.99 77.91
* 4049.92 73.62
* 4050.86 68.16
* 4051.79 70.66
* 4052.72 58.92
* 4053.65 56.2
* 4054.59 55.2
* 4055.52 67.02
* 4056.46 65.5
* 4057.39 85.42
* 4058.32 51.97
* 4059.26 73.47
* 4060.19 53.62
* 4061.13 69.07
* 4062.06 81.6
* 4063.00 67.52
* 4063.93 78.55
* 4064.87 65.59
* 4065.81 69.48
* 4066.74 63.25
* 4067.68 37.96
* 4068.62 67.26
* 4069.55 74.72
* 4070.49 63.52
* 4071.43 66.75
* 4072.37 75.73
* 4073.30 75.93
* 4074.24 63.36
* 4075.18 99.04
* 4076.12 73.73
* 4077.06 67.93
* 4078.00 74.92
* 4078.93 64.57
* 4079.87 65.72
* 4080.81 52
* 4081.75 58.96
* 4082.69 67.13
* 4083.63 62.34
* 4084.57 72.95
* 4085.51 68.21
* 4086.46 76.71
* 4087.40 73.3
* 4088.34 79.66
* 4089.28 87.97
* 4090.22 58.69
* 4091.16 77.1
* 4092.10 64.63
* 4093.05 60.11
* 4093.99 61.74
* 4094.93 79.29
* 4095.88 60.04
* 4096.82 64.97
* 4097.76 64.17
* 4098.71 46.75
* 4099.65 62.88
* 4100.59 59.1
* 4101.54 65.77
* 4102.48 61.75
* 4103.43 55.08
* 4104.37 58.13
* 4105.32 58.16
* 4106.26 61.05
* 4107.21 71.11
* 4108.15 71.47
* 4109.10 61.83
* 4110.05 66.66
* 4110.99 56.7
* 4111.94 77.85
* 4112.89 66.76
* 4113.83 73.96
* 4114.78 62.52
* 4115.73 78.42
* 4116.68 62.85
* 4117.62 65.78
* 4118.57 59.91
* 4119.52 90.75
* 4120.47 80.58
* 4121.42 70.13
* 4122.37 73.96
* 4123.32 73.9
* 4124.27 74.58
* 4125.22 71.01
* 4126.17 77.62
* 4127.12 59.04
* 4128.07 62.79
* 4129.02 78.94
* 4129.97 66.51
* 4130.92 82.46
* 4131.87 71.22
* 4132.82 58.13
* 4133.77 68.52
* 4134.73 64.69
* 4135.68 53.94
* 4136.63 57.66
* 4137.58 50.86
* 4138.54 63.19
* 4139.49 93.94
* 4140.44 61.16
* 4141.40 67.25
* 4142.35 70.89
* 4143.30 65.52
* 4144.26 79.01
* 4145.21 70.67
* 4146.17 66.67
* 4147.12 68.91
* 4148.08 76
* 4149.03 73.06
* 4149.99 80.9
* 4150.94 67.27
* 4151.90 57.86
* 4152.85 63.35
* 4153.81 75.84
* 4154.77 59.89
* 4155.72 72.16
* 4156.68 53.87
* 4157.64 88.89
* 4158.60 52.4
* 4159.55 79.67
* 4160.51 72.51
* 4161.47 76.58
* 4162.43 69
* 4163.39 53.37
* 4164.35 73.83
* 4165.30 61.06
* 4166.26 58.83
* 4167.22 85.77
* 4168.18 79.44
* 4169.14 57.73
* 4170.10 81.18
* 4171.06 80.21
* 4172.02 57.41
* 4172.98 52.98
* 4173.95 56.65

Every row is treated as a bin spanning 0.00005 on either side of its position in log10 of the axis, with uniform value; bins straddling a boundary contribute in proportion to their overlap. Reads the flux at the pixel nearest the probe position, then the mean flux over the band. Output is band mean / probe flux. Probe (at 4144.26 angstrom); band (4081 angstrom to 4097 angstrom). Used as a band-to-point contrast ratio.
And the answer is 0.87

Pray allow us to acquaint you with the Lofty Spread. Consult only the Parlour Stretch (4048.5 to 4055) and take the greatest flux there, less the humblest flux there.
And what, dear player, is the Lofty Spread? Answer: 23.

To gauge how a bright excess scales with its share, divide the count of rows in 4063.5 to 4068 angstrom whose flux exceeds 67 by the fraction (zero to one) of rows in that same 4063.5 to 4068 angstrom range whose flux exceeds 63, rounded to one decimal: 2.5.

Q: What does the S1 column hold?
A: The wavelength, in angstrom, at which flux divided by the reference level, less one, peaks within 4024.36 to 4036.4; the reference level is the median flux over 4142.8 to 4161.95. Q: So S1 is 4030.39 angstrom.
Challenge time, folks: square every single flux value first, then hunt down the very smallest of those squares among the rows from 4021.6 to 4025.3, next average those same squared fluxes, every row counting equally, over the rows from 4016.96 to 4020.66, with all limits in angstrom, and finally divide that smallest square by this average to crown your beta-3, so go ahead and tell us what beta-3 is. 1.3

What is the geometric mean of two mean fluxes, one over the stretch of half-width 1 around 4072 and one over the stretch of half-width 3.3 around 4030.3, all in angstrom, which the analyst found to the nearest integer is 74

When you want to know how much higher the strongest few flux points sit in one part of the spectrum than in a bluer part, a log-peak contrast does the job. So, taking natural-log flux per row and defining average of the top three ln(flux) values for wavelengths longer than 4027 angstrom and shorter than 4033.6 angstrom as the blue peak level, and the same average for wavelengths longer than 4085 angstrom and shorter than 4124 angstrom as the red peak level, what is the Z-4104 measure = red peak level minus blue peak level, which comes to 0.05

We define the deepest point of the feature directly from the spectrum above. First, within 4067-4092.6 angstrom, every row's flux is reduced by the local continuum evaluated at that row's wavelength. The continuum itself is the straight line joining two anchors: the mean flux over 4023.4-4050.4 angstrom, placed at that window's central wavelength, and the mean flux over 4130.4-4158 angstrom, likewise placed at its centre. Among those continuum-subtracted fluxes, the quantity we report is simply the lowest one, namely -33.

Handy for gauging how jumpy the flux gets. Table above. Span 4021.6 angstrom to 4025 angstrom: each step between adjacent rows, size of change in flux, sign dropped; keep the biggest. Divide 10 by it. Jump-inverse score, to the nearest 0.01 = 0.64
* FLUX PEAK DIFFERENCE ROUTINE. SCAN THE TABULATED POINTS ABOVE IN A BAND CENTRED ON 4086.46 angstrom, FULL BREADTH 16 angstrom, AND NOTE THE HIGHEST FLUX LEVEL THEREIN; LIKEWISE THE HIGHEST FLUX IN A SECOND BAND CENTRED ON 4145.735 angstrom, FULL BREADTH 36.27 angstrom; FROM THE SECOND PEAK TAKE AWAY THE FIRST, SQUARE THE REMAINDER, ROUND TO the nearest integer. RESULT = 36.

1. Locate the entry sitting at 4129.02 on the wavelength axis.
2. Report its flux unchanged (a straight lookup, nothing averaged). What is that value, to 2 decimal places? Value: 78.94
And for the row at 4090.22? 58.69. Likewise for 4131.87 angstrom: 71.22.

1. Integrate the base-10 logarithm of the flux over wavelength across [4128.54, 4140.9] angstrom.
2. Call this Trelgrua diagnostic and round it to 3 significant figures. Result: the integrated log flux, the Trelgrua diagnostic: 22.5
